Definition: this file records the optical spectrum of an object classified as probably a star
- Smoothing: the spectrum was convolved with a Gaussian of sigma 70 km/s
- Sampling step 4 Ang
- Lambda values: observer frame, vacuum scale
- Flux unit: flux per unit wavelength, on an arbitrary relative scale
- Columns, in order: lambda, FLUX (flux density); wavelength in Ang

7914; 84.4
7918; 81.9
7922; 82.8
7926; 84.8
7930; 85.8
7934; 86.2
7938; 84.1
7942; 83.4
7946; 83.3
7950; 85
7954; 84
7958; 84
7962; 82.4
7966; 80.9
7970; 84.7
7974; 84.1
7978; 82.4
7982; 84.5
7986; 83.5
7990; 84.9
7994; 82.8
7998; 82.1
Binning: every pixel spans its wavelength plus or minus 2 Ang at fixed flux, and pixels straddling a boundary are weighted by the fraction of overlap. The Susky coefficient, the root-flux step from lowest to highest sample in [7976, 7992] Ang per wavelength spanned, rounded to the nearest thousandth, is 0.011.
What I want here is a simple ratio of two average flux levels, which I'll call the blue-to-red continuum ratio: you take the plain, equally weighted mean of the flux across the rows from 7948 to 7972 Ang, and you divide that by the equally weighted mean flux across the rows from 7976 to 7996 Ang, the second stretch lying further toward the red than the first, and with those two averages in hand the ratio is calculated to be 1.00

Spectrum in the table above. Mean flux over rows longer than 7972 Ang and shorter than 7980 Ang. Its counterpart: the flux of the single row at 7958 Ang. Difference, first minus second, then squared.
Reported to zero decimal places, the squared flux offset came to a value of 1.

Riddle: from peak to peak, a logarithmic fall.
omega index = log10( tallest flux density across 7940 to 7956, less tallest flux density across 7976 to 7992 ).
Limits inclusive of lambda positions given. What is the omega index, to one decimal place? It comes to -1.0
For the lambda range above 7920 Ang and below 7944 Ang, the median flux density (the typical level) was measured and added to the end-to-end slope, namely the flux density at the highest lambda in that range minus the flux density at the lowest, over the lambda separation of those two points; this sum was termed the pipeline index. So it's 84.5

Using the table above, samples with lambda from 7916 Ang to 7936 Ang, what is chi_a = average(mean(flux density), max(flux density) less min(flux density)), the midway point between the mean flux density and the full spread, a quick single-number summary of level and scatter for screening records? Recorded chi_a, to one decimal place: 44.3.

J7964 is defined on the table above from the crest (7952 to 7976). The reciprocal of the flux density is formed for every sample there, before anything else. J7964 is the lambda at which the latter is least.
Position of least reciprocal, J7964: 7970 Ang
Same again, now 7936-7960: 7950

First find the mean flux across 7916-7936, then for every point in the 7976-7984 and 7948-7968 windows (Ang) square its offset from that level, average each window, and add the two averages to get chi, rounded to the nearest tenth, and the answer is 5.0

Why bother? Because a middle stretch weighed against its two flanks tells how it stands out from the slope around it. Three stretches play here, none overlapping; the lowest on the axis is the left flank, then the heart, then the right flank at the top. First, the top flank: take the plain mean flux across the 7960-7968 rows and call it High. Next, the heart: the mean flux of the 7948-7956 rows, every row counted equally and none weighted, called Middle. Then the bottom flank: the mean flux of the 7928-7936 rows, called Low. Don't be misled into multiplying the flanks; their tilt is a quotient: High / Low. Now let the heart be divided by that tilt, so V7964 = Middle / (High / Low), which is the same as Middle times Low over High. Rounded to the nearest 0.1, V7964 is 89.0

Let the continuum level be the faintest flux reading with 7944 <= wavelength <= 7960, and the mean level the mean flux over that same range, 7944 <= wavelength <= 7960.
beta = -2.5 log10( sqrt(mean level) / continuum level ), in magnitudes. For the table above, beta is 2.40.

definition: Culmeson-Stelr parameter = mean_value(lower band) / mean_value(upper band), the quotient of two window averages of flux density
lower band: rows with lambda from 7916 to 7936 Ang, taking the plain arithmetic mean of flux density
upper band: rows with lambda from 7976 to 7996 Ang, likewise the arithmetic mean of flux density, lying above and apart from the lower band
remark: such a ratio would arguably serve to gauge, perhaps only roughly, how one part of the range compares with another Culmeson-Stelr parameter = 1.01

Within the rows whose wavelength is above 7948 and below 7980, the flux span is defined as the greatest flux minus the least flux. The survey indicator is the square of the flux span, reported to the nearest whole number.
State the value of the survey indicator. 17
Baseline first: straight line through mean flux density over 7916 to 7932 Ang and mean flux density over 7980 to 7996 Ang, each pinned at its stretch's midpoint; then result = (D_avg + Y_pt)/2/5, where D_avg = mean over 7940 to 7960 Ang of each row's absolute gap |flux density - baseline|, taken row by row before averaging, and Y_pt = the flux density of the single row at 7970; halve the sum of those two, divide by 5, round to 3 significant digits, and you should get 8.52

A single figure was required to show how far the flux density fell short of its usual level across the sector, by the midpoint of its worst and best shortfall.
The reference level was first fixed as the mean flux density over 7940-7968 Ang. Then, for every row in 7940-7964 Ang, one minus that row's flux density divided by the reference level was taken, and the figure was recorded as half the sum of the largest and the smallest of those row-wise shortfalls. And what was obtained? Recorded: -0.0050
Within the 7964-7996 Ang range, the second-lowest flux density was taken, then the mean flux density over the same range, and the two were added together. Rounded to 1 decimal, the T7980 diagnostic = 165.9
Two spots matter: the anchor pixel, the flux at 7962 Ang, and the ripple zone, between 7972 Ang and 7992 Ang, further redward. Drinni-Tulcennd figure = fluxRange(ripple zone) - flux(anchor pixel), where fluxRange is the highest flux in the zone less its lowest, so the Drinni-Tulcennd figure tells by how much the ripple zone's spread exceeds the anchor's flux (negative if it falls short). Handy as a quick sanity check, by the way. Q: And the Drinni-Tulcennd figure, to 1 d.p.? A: -79.9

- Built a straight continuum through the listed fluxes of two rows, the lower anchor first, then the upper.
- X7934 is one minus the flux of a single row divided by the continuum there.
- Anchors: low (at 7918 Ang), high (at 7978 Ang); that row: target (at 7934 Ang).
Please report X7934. -0.051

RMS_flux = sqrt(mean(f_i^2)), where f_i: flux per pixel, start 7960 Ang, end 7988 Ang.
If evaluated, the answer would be 83.2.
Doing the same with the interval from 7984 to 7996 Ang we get 83.7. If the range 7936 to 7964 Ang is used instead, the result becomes 83.7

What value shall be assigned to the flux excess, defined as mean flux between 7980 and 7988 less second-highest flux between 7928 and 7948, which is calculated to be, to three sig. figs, -1.80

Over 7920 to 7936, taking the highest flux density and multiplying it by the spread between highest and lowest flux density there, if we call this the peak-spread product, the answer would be 293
